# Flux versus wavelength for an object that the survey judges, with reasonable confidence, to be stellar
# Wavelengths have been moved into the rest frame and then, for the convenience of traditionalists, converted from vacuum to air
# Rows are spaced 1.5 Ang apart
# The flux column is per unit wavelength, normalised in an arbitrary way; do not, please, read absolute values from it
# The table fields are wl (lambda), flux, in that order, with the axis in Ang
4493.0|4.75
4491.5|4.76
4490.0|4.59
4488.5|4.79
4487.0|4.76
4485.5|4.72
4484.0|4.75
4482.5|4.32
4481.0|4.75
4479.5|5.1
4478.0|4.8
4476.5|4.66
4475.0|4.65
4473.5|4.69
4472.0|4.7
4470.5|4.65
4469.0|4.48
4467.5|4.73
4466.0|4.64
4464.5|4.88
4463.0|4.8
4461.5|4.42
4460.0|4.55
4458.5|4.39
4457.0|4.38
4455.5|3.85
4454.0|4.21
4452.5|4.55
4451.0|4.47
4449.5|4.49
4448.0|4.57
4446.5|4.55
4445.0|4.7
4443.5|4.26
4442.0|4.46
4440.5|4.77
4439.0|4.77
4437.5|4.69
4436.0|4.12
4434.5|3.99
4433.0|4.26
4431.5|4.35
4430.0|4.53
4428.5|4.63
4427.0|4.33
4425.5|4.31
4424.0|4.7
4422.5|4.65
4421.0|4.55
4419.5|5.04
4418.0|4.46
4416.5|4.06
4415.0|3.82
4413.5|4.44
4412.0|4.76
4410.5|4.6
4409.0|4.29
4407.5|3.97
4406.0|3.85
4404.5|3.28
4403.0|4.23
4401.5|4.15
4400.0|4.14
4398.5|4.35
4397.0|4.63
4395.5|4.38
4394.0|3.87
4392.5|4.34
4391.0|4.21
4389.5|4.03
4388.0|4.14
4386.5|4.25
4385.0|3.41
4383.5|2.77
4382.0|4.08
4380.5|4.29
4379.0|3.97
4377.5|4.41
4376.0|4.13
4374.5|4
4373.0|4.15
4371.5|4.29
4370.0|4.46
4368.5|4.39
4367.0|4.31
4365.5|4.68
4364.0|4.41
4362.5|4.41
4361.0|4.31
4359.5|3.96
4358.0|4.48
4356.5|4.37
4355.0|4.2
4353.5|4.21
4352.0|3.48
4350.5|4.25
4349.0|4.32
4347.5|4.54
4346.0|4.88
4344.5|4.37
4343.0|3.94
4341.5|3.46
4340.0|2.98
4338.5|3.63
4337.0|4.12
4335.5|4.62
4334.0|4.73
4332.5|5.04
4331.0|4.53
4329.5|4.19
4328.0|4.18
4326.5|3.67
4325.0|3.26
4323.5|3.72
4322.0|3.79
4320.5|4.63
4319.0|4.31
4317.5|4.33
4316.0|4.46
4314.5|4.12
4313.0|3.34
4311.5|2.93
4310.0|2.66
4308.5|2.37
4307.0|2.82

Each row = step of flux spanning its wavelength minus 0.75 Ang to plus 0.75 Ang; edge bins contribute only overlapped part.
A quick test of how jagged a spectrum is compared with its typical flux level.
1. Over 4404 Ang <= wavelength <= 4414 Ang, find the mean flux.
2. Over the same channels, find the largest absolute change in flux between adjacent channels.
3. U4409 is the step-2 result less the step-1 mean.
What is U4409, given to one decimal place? -3.6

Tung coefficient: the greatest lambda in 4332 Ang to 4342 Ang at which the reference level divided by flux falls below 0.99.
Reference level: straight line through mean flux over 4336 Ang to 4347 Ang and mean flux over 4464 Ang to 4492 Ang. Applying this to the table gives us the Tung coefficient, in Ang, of 4337.0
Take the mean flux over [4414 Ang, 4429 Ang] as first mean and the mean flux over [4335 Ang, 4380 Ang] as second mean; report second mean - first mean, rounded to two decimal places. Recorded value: -0.26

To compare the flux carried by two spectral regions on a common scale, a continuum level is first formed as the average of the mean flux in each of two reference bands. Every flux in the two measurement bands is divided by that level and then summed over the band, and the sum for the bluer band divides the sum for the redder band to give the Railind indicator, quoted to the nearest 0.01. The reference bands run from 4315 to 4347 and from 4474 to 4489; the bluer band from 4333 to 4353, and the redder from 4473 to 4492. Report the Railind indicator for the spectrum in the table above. 1.15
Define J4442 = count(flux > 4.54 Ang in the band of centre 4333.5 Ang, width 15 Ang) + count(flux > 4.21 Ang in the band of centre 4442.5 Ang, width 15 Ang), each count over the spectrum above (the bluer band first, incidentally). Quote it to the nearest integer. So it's 12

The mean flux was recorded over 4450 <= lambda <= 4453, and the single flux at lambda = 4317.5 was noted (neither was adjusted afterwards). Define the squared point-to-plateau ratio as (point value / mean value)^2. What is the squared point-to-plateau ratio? 0.92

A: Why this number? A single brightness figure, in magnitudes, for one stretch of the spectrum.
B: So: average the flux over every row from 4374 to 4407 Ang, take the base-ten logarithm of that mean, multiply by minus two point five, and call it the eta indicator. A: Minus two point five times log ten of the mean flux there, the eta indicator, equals -1.516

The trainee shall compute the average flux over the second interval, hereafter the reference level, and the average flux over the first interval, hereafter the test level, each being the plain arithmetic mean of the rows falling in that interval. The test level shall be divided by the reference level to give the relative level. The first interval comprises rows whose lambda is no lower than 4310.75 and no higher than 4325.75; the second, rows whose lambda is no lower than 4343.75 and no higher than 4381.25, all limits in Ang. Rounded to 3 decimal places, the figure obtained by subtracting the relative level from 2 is 1.094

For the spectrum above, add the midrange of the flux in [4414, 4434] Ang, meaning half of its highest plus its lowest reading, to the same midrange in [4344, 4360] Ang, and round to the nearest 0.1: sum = 8.6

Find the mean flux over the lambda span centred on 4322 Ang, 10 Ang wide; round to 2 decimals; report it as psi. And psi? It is 3.96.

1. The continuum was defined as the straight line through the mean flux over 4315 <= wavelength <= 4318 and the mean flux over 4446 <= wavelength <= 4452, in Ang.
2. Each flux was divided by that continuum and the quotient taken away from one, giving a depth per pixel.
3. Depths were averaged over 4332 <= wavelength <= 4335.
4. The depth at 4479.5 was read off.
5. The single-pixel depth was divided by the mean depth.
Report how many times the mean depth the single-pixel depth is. 1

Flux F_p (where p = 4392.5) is 4.34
